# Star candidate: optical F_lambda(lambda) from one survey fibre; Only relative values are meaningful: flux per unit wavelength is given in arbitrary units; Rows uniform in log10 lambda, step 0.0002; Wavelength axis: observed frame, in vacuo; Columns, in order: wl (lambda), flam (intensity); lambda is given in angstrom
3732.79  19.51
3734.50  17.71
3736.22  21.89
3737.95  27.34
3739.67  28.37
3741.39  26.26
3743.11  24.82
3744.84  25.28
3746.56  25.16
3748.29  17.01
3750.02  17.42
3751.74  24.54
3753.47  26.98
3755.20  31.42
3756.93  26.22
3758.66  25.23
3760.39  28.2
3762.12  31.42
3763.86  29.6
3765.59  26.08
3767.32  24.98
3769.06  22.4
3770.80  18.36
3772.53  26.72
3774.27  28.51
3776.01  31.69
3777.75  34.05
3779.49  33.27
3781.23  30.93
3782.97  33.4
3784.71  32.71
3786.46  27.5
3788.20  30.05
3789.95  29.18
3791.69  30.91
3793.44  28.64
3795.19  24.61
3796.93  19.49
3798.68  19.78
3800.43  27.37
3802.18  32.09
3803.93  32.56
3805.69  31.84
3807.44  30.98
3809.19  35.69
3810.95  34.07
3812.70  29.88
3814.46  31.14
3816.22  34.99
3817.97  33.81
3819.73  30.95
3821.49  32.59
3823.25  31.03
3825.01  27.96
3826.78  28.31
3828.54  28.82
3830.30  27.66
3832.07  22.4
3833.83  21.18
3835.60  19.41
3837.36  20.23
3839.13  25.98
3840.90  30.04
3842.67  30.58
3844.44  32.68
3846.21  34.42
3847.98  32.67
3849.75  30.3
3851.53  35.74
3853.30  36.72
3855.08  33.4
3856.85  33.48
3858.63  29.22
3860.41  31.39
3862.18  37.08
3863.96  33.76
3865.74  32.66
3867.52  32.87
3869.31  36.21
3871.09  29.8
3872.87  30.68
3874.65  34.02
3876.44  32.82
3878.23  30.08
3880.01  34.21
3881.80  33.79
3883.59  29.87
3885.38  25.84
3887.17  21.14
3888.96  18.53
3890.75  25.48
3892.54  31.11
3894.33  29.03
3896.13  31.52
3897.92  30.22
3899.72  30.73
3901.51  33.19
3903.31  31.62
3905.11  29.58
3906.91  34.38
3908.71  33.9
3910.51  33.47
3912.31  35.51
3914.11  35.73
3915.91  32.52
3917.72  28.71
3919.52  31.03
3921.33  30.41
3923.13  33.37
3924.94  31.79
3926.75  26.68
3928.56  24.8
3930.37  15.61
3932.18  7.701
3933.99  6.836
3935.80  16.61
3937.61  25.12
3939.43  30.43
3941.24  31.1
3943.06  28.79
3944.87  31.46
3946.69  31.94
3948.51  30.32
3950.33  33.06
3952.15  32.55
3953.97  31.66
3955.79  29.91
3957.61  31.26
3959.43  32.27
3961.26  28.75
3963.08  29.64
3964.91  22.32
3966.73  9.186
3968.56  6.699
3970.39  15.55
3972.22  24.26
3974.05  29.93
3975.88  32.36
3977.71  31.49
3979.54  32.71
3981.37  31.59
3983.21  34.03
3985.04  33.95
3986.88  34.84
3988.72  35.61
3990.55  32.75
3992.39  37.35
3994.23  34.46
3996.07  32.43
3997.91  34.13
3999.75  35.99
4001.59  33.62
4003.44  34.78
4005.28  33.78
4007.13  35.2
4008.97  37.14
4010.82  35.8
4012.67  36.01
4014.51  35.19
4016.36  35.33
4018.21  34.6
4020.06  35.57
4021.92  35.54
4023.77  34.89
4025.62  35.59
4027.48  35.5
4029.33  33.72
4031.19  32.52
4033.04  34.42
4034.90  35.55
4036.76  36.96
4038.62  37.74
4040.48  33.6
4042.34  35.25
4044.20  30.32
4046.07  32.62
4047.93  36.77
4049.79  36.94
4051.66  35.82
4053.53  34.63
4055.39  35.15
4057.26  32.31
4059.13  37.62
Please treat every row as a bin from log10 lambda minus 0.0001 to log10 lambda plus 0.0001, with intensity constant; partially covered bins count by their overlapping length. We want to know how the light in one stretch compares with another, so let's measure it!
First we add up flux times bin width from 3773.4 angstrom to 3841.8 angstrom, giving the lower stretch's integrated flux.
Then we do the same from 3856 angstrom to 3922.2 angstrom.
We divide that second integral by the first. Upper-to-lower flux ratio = 1.0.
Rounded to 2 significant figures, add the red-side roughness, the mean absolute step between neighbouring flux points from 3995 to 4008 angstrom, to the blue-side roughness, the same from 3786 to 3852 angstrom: 4.1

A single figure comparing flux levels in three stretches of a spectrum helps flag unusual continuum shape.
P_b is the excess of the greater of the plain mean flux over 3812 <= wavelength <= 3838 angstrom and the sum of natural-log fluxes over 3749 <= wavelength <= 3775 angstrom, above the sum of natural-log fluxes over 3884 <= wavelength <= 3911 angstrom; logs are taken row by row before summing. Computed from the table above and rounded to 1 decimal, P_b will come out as -1.9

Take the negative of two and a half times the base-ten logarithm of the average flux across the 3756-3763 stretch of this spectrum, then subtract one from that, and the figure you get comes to -4.6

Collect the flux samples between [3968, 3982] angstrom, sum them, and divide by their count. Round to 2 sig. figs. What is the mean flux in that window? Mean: 26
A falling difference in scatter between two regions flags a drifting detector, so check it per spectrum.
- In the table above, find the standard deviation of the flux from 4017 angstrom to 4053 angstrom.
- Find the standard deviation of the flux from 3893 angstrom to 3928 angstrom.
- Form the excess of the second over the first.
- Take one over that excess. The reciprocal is 1.7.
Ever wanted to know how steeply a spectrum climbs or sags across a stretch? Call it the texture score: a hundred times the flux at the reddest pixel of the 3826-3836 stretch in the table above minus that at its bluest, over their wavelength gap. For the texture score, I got -101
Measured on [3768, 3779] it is 134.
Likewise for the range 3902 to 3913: 43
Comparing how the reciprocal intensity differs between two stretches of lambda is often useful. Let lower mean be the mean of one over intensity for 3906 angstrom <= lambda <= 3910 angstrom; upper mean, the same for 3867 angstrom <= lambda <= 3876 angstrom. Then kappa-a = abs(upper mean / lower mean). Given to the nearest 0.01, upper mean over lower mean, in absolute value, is 1.05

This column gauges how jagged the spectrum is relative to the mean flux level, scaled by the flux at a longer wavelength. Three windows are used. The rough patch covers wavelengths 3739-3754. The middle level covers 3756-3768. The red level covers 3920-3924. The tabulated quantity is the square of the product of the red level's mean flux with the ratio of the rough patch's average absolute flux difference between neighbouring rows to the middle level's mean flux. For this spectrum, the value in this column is 10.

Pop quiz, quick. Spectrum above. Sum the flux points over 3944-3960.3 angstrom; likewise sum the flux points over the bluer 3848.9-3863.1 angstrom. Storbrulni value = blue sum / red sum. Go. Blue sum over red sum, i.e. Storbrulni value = 0.94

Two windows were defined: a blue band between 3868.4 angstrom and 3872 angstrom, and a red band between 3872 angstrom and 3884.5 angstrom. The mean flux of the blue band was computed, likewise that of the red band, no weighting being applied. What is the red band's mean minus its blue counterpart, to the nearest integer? -1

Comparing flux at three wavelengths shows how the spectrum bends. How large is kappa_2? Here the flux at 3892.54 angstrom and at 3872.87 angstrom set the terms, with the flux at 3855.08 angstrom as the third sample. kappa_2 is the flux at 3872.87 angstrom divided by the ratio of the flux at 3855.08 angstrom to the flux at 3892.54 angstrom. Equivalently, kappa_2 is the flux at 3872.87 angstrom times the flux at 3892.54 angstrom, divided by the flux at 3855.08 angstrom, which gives 29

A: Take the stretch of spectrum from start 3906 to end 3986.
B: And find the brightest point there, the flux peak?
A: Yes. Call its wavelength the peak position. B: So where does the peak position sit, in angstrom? 3914.11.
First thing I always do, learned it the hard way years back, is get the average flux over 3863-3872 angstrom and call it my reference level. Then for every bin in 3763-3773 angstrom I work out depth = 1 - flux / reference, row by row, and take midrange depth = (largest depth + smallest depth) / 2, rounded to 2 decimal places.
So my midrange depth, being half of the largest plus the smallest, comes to 0.27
